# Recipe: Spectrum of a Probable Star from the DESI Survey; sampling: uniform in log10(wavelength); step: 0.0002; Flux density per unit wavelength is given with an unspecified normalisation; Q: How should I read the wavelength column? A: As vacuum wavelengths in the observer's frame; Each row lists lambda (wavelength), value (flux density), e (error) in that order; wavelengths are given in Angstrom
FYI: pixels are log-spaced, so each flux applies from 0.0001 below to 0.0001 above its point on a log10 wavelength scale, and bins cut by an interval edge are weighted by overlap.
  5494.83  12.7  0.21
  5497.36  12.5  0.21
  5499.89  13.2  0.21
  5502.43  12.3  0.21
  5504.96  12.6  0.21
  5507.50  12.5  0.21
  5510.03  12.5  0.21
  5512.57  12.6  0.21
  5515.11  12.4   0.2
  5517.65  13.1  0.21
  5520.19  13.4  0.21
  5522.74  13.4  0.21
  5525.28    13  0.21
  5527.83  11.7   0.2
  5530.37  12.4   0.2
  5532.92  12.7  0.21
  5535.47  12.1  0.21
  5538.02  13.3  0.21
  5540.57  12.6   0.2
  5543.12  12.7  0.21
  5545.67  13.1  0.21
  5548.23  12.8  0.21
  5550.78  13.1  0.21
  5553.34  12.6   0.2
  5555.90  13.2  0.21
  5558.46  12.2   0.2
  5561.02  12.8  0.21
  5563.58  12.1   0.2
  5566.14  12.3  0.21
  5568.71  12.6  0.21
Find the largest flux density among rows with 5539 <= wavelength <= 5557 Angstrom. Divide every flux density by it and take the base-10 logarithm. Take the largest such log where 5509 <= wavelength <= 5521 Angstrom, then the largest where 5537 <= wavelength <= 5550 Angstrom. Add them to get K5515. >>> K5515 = 0.010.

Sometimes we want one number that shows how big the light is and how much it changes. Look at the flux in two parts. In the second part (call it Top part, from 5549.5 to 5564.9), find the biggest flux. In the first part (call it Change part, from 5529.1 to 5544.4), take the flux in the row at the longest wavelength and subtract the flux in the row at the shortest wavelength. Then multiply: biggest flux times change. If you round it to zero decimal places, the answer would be 4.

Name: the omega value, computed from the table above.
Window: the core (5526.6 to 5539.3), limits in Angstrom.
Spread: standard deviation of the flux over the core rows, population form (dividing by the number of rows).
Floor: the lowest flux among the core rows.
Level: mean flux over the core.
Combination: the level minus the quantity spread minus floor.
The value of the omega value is 23.60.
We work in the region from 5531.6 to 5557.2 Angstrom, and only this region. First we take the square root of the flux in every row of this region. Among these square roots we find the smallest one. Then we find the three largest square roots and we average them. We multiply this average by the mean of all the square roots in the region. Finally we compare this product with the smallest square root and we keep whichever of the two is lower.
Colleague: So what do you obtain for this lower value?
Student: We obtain 3.48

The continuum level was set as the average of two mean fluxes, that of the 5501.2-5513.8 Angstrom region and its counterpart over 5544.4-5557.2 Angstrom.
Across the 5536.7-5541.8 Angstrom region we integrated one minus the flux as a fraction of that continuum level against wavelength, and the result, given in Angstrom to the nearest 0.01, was -0.09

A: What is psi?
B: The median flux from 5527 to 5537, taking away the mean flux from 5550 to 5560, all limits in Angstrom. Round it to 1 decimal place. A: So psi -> -0.5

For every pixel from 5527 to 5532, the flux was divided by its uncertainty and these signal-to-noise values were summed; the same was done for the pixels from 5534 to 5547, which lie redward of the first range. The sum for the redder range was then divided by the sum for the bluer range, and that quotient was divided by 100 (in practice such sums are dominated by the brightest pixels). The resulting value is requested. 0.025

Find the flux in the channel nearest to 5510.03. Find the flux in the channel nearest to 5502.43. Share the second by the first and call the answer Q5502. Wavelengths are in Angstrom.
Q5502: 0.98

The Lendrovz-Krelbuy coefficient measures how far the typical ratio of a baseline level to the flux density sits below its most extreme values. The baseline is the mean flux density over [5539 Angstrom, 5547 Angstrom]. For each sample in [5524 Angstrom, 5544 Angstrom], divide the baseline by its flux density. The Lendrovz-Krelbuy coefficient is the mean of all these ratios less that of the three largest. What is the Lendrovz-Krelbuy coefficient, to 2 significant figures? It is -0.041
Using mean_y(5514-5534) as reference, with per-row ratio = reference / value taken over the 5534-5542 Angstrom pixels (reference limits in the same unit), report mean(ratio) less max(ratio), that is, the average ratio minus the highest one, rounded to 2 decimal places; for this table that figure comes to -0.05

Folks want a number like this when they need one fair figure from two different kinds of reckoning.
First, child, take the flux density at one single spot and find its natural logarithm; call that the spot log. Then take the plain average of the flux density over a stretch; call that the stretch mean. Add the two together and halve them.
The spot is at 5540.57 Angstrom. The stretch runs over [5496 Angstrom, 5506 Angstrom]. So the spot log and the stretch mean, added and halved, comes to 7.59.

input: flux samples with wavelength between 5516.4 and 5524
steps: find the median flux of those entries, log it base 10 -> 1.13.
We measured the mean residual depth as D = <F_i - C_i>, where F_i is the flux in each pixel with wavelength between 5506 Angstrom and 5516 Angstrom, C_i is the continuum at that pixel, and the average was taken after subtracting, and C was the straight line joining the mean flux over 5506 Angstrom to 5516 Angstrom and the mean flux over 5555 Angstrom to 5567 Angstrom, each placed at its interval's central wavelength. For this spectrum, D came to 0.00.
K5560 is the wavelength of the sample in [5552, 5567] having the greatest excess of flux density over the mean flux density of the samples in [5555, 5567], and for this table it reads 5555.90 Angstrom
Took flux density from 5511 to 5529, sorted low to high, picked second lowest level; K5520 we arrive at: 12.4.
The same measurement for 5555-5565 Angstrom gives 12.2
